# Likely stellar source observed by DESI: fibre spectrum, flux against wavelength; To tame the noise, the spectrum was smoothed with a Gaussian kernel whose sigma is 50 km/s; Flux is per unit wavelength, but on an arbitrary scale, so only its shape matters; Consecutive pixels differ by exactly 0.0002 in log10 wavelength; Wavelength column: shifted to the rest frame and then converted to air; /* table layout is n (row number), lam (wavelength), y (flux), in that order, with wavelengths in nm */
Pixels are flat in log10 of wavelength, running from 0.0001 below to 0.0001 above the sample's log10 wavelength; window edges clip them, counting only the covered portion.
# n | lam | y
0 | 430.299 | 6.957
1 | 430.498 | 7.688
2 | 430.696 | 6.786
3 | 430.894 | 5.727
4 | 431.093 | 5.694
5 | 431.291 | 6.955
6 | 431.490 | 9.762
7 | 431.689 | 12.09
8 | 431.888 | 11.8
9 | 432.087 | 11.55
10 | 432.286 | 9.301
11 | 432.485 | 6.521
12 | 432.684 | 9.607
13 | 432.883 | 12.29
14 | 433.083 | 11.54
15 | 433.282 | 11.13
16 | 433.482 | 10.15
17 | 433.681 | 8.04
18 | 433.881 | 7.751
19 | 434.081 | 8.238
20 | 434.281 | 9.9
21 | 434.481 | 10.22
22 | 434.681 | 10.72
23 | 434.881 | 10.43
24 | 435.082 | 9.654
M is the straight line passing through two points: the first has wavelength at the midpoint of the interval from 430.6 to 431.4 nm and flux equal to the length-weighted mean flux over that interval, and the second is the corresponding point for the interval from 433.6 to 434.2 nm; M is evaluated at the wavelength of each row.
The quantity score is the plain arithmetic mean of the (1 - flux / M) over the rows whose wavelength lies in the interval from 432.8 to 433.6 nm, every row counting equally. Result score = -0.5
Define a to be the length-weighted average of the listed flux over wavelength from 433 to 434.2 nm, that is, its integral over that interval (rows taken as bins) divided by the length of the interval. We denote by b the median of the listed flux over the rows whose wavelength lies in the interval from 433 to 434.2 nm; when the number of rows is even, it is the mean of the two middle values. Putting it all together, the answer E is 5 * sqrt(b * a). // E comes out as 47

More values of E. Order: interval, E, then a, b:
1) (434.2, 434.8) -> 51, 10.3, 10.2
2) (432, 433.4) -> 53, 10.3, 11.1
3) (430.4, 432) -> 39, 8.3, 7.3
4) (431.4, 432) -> 58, 11.2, 11.8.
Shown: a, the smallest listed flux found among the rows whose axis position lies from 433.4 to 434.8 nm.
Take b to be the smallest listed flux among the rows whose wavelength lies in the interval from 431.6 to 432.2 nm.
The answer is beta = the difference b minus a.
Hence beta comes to 4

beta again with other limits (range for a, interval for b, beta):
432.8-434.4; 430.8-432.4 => -2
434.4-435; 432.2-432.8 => -4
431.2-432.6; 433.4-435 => 1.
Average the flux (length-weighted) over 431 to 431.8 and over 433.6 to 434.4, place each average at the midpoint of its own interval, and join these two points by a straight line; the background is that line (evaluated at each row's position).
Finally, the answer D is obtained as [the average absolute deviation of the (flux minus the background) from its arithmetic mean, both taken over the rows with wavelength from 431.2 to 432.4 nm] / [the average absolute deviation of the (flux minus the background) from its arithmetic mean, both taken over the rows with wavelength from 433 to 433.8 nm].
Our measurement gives 1.42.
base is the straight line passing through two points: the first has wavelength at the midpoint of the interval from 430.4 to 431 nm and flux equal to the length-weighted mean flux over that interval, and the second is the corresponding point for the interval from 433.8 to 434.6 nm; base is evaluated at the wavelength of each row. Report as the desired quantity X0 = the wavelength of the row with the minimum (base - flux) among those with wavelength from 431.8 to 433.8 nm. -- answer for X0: 431.888 nm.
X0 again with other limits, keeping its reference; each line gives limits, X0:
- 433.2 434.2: 433.282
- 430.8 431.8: 431.689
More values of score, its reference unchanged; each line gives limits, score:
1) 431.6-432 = -0.8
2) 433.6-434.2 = 0.0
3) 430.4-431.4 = -0.1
